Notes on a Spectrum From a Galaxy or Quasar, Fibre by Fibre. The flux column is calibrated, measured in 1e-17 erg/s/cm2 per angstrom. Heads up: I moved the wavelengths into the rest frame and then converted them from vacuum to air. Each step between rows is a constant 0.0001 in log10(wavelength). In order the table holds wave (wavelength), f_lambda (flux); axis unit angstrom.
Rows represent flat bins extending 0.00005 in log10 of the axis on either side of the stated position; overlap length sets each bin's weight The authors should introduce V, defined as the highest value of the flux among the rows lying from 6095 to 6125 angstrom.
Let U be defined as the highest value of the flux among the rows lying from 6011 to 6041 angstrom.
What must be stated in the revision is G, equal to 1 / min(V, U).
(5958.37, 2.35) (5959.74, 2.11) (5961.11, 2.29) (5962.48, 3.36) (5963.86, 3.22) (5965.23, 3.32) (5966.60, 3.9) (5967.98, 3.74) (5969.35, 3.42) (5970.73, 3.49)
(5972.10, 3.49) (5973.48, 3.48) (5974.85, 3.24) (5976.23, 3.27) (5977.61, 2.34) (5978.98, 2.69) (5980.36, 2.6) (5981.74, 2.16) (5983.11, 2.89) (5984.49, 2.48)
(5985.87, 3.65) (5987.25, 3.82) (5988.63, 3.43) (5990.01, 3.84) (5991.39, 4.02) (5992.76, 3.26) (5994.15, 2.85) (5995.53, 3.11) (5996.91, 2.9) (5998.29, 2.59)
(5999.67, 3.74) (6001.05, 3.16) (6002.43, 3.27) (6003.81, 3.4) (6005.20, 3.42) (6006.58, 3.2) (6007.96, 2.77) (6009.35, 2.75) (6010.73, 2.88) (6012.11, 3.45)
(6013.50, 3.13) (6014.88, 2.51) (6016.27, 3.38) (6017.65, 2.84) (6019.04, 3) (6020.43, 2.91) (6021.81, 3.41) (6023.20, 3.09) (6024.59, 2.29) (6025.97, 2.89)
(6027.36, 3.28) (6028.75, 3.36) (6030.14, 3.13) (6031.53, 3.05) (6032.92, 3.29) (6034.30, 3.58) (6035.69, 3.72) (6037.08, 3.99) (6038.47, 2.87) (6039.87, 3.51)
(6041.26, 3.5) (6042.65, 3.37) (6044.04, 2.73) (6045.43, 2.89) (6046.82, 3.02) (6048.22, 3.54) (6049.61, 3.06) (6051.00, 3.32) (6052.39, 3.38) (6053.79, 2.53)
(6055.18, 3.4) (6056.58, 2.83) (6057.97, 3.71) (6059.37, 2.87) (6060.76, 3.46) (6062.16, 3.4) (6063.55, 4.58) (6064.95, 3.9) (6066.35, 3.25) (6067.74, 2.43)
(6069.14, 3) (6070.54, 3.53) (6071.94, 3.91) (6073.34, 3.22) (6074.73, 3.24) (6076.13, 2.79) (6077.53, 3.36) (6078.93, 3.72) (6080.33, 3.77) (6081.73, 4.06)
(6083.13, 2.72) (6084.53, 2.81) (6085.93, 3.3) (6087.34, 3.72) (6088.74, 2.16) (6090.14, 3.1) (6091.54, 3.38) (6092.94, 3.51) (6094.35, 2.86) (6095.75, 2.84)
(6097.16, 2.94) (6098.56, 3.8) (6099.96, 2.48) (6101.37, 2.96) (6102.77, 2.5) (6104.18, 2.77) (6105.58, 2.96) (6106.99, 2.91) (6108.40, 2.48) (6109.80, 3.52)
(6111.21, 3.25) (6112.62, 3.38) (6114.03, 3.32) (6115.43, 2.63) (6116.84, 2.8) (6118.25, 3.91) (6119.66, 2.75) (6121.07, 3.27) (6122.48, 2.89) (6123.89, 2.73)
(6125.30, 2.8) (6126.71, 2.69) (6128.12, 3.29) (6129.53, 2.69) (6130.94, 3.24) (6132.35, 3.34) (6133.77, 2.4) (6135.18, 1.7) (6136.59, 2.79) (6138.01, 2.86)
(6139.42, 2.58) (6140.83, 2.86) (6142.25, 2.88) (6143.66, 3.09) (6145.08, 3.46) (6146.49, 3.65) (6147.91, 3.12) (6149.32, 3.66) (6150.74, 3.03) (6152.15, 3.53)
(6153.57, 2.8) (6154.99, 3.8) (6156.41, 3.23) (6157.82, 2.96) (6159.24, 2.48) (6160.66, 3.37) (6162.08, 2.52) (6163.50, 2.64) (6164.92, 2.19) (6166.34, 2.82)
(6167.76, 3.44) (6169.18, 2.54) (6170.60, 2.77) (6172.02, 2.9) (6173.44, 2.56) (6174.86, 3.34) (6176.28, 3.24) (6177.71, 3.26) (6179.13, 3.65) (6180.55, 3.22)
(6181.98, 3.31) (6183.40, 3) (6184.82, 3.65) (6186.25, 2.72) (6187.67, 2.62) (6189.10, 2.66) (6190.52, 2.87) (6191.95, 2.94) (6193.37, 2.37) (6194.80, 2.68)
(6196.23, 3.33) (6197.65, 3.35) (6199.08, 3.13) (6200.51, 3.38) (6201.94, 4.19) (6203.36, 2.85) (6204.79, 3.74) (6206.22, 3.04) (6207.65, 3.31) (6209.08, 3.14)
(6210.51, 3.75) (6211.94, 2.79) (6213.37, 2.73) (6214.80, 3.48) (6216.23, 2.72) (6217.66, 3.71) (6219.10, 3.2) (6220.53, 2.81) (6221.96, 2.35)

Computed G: 0.256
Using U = 3.99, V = 3.91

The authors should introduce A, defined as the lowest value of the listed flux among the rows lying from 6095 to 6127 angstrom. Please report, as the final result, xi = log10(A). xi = 0.394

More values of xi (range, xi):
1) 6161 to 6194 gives 0.340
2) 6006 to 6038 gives 0.360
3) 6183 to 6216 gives 0.375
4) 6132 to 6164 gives 0.230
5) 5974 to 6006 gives 0.334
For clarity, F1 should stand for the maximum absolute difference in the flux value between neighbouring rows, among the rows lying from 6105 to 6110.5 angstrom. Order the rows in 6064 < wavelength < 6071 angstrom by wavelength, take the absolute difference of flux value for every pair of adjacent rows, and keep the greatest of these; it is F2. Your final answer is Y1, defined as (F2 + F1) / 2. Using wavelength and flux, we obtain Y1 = 0.93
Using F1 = 1.04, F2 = 0.82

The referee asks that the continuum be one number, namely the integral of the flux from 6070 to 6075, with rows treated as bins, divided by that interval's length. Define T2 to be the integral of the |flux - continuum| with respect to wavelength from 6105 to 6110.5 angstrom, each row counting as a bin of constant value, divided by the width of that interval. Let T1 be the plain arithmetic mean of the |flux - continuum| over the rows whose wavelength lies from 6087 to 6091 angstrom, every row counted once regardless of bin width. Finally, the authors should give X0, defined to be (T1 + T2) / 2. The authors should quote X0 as 0.60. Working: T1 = 0.65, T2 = 0.54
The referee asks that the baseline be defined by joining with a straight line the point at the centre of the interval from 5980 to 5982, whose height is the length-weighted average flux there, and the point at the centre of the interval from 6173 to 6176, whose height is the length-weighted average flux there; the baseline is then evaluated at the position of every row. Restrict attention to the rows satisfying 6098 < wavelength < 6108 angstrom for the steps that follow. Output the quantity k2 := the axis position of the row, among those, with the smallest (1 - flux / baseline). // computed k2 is 6098.56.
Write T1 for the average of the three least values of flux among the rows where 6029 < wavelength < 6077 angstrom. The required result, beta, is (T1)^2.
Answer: 6.6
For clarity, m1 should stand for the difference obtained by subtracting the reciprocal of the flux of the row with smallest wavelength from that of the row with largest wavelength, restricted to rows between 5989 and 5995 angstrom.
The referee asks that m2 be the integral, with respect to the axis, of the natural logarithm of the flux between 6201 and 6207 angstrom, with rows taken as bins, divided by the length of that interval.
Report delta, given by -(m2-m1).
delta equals -1.14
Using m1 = 0.090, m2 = 1.23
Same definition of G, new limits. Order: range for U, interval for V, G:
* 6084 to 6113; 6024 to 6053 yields 0.263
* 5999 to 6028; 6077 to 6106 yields 0.267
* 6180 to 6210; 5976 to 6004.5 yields 0.249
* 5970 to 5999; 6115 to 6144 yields 0.256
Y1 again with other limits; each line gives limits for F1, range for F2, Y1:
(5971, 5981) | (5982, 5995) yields 1.05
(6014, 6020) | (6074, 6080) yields 0.72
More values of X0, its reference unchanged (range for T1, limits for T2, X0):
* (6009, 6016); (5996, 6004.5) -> 0.48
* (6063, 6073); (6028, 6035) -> 0.39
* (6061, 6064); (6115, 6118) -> 0.65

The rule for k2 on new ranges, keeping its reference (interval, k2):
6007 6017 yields 6012.11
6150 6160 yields 6154.99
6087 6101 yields 6098.56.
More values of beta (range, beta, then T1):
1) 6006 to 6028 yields 6.3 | 2.5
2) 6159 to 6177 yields 5.7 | 2.4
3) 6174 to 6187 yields 8.9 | 3.0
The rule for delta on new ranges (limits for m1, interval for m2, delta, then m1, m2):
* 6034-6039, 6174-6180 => -1.14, 0.069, 1.21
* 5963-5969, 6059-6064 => -1.31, -0.043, 1.26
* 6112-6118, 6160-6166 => -0.91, 0.061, 0.97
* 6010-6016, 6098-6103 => -1.02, 0.051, 1.07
